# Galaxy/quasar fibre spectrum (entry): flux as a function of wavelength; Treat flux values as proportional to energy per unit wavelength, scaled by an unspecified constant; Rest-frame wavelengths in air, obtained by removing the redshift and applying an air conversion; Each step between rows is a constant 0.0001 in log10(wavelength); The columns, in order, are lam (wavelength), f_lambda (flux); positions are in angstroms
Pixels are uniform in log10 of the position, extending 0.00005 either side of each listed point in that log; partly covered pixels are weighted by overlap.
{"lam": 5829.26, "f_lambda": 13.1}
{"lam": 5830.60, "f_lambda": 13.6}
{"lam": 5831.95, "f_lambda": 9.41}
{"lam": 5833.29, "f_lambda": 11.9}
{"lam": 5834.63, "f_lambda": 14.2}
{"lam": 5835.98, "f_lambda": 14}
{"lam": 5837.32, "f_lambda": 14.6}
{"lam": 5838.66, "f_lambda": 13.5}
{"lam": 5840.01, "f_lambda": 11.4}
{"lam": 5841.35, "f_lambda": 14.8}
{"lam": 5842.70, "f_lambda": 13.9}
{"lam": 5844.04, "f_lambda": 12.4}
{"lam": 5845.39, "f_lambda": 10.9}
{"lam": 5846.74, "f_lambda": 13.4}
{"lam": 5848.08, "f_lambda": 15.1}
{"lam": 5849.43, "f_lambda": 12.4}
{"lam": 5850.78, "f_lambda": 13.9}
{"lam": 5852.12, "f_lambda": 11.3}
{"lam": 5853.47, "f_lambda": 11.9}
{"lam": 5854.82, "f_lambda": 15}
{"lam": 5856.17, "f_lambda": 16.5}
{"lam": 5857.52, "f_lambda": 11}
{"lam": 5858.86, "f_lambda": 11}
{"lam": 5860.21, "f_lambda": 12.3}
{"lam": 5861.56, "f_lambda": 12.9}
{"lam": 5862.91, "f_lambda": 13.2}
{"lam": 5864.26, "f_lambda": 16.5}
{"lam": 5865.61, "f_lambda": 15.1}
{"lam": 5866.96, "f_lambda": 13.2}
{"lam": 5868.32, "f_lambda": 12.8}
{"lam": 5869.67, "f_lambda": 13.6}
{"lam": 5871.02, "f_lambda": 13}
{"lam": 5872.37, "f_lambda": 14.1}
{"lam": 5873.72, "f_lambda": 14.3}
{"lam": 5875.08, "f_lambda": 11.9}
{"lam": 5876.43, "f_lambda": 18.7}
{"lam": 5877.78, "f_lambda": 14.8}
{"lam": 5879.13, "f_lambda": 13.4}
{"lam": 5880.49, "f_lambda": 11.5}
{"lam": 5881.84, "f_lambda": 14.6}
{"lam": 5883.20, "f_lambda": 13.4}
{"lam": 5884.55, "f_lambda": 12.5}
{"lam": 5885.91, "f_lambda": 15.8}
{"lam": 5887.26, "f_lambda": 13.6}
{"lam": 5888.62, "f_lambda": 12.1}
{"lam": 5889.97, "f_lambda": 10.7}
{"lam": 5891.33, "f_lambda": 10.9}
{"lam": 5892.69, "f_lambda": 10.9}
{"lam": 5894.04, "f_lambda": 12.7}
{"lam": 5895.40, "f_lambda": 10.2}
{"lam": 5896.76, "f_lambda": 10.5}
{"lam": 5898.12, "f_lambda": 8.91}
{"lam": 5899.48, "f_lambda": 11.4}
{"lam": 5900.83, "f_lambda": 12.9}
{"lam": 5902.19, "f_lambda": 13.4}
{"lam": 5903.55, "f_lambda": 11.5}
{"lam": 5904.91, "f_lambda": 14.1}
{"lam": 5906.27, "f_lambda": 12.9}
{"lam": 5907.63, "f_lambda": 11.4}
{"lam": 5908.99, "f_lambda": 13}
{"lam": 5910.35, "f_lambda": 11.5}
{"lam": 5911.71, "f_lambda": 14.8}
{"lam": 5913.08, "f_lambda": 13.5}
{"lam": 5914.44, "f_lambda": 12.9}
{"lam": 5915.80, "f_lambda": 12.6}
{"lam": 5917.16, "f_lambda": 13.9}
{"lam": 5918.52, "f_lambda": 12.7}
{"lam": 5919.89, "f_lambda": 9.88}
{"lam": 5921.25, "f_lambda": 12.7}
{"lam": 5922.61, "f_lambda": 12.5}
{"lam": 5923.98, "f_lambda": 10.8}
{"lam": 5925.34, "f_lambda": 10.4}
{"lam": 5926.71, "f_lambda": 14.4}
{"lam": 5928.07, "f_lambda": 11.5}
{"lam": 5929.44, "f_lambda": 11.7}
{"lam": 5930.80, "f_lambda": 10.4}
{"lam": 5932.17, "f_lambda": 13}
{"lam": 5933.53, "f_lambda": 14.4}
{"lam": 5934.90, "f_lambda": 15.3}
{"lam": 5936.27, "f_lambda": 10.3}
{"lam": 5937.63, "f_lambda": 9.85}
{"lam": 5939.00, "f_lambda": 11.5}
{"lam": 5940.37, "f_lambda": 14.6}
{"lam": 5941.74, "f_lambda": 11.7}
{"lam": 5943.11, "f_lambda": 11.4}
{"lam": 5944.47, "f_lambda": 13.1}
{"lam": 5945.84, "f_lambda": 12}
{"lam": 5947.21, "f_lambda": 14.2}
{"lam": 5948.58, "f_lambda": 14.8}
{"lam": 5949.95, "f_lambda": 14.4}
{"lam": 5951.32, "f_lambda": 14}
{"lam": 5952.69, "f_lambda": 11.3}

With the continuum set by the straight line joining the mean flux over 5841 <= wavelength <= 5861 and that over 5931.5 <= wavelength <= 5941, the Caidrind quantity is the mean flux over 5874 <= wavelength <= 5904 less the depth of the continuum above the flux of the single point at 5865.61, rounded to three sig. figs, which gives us 14.7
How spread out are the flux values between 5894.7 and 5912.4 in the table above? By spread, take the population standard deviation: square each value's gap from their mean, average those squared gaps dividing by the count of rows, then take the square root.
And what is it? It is 1.59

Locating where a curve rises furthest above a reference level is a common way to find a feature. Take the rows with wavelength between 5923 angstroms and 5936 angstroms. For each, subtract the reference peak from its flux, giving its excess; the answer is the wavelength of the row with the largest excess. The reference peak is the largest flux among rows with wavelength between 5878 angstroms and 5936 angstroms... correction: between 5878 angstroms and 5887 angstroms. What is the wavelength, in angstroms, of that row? 5934.90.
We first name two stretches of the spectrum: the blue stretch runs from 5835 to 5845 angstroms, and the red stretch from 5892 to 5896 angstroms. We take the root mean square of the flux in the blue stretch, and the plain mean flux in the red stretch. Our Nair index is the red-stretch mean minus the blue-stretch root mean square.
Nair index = -2.3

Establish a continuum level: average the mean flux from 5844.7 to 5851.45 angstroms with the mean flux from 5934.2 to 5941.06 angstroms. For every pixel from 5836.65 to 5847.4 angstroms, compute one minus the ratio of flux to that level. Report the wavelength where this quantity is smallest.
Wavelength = 5841.35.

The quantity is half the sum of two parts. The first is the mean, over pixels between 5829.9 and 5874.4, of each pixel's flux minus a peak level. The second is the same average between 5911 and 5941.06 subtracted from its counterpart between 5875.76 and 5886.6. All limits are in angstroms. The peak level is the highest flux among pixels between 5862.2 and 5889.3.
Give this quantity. -1.78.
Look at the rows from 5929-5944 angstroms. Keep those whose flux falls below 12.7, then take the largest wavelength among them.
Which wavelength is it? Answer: 5943.11 angstroms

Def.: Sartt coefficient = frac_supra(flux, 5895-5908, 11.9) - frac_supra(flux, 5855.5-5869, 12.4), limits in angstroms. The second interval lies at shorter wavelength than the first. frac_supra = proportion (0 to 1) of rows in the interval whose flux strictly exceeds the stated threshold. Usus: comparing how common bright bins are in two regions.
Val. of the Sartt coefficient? -0.30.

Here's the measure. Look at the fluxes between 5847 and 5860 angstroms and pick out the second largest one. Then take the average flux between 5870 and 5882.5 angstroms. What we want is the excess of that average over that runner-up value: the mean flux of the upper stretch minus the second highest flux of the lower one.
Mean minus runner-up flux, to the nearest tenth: -1.1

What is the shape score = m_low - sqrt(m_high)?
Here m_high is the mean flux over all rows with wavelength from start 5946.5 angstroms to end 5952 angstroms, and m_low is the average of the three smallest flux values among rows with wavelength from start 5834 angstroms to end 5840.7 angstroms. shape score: 9.18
